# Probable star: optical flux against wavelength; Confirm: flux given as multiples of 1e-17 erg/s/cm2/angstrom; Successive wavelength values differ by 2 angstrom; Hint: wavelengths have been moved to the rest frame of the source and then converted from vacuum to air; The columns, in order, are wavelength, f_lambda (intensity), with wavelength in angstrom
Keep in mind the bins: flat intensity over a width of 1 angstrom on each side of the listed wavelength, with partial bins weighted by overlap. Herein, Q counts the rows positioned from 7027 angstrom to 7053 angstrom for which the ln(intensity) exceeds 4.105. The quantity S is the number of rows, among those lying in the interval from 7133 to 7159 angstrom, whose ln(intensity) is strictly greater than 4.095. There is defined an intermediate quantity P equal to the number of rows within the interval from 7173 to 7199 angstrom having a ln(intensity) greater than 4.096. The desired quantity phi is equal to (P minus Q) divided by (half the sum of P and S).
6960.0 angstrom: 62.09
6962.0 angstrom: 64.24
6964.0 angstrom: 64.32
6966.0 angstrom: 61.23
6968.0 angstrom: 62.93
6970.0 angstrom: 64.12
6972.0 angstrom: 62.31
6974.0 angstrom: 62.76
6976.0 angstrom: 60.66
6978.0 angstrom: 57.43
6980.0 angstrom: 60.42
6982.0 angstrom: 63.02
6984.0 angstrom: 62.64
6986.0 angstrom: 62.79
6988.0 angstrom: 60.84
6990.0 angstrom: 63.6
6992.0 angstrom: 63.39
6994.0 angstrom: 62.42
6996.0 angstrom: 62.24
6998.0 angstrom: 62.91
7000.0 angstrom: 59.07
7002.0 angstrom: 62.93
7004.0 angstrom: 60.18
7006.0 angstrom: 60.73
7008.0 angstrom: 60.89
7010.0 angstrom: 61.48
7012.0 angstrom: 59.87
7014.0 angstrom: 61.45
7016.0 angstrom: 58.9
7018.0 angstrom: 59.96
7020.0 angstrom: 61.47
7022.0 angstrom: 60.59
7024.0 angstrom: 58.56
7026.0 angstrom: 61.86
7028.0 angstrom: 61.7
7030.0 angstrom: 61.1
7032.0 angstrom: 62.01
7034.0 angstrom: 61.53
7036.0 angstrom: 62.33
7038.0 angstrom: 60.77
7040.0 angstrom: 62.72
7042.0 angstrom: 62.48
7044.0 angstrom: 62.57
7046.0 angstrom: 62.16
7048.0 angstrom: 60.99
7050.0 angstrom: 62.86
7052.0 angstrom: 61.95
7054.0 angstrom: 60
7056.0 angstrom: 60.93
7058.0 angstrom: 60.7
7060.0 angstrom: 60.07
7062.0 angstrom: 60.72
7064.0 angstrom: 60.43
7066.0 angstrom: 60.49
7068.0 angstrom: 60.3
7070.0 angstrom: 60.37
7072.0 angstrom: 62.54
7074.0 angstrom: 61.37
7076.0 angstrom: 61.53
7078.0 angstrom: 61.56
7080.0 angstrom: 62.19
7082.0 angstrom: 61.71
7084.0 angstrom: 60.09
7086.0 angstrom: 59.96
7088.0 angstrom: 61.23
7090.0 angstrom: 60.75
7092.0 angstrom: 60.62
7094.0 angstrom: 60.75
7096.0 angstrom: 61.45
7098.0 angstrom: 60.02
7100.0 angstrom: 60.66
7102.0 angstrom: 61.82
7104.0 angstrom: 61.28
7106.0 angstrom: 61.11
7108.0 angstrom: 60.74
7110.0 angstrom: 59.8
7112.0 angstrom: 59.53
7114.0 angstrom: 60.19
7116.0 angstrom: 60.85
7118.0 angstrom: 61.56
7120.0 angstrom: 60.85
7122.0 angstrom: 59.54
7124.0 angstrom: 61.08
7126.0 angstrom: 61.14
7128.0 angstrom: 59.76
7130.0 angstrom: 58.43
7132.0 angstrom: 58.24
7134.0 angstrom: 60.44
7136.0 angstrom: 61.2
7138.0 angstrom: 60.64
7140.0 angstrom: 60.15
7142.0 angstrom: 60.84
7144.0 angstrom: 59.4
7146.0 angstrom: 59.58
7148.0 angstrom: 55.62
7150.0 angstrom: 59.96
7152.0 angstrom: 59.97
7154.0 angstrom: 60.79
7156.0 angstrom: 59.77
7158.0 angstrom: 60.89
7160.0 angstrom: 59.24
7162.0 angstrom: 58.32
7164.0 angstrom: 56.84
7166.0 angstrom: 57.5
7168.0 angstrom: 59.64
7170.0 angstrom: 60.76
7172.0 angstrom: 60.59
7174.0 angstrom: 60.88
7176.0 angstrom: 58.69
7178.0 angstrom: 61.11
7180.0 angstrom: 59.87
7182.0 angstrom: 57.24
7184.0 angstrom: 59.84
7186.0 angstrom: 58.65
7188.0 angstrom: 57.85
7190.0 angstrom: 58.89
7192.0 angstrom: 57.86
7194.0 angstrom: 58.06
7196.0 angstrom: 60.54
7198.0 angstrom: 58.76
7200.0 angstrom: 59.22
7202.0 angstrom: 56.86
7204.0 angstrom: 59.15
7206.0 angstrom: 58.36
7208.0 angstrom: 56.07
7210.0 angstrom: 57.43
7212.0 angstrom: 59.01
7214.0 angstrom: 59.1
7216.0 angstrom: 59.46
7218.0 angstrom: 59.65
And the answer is -2.0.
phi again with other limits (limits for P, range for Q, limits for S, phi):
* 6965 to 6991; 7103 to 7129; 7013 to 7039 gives 0.4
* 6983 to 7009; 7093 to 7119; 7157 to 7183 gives 0.4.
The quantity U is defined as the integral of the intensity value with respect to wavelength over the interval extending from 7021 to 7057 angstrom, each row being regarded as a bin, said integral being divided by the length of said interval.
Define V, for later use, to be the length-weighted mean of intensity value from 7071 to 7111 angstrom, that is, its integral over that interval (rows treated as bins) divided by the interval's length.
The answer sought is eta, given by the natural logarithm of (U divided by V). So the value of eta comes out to 0.007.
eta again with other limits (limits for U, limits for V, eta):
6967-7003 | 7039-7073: 0.012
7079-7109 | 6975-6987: -0.003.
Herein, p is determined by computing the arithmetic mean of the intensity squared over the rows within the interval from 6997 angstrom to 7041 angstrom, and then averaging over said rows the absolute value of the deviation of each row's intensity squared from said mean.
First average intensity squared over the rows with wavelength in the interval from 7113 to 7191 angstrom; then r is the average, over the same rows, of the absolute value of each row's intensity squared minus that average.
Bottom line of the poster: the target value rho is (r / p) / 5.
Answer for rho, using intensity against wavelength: 0.210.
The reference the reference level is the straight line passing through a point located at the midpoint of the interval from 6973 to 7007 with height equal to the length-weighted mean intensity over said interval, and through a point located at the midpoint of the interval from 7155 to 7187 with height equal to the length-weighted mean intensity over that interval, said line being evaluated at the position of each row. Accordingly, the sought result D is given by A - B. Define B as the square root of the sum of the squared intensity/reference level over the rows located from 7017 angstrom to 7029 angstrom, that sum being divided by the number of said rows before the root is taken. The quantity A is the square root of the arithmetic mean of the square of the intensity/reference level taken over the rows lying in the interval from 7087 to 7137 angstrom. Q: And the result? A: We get 0.016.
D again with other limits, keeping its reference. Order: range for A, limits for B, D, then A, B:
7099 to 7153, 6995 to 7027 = 0.013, 1.00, 0.99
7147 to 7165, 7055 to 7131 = -0.015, 0.99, 1.01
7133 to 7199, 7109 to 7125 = -0.007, 1.00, 1.01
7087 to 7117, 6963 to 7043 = 0.007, 1.01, 1.00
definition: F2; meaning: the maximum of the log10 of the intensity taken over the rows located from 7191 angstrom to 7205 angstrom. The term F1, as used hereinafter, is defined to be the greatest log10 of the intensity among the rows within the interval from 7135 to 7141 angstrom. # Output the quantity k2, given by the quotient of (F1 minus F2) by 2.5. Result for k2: 0.0019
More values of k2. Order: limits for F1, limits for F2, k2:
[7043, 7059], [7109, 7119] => 0.0036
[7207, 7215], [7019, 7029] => -0.0079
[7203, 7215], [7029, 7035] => -0.0082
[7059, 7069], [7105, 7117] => -0.0011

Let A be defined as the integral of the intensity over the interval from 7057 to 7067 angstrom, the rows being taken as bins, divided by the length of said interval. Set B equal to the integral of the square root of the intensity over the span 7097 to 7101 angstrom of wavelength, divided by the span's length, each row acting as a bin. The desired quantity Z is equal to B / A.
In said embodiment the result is 0.128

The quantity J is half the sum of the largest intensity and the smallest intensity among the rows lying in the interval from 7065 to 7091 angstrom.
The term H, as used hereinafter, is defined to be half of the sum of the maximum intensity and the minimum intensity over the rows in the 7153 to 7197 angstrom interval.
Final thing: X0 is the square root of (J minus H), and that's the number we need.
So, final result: 1.51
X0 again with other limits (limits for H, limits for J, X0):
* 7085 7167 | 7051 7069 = 1.50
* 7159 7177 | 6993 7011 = 1.46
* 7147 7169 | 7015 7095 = 1.57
